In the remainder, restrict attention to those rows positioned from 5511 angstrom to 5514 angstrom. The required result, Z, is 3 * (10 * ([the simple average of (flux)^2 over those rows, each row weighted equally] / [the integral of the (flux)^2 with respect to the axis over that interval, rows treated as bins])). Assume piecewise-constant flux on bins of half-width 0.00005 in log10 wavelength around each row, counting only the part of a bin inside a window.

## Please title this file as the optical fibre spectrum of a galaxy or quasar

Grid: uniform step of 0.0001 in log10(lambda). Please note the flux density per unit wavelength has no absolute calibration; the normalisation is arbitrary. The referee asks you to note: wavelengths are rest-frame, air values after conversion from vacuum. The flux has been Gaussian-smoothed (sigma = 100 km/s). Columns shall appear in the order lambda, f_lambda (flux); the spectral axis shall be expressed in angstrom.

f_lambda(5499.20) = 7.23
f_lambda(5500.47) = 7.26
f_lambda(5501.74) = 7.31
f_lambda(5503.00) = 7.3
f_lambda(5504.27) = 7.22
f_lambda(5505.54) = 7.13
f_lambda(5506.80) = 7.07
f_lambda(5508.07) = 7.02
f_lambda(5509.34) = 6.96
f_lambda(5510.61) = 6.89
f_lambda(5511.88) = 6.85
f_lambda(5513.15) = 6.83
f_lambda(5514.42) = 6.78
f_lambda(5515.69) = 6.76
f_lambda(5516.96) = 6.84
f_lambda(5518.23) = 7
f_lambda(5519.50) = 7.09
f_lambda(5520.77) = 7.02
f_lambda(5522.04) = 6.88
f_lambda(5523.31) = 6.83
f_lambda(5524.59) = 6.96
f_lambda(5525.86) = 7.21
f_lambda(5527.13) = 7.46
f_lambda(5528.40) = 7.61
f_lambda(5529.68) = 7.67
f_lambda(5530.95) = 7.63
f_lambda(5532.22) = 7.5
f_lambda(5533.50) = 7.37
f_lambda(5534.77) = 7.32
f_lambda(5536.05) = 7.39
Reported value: 10.0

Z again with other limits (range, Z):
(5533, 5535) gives 15.0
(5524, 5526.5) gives 12.0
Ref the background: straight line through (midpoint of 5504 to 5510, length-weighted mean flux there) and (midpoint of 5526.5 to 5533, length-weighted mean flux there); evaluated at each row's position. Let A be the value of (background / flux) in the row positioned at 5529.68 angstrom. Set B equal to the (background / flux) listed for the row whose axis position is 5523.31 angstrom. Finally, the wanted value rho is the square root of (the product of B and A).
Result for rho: 1.04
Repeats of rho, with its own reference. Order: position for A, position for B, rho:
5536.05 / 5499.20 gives 1.00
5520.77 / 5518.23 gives 1.05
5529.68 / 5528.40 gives 0.99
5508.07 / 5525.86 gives 1.02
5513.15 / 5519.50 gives 1.05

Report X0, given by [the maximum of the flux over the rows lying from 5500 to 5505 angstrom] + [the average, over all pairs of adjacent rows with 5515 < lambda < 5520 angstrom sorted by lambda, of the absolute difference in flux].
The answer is 7.4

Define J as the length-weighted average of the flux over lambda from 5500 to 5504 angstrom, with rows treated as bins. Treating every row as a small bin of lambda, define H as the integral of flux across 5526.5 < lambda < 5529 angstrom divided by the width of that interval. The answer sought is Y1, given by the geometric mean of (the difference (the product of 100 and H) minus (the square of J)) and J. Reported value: 71.5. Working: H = 7.54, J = 7.29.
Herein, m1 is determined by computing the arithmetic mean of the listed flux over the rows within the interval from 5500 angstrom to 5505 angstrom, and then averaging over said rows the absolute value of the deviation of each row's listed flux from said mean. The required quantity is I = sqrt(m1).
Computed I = 0.18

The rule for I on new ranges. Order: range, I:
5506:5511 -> 0.24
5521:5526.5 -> 0.35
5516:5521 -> 0.27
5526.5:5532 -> 0.26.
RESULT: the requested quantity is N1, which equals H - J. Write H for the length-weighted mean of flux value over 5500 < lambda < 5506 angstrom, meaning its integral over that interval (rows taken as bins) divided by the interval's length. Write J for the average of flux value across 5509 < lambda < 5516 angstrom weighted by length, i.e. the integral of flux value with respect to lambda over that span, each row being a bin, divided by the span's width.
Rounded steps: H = 7.2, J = 6.84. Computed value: 0.4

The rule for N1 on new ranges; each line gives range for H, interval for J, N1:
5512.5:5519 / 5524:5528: -0.4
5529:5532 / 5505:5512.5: 0.6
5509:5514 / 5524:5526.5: -0.2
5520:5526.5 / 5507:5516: 0.1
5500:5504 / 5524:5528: 0.0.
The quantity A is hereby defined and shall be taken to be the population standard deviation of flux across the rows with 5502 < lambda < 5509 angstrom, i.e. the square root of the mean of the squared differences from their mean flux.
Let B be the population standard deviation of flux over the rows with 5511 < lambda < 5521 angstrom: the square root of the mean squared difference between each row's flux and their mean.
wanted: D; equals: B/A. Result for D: 1.1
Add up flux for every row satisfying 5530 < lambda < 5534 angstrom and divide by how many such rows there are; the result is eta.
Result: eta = 7.5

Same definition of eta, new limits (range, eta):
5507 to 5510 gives 7.0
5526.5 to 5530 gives 7.6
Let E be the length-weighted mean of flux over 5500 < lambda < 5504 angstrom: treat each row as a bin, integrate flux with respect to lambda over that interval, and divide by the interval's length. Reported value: 7.29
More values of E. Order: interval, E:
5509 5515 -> 6.85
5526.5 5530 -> 7.56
